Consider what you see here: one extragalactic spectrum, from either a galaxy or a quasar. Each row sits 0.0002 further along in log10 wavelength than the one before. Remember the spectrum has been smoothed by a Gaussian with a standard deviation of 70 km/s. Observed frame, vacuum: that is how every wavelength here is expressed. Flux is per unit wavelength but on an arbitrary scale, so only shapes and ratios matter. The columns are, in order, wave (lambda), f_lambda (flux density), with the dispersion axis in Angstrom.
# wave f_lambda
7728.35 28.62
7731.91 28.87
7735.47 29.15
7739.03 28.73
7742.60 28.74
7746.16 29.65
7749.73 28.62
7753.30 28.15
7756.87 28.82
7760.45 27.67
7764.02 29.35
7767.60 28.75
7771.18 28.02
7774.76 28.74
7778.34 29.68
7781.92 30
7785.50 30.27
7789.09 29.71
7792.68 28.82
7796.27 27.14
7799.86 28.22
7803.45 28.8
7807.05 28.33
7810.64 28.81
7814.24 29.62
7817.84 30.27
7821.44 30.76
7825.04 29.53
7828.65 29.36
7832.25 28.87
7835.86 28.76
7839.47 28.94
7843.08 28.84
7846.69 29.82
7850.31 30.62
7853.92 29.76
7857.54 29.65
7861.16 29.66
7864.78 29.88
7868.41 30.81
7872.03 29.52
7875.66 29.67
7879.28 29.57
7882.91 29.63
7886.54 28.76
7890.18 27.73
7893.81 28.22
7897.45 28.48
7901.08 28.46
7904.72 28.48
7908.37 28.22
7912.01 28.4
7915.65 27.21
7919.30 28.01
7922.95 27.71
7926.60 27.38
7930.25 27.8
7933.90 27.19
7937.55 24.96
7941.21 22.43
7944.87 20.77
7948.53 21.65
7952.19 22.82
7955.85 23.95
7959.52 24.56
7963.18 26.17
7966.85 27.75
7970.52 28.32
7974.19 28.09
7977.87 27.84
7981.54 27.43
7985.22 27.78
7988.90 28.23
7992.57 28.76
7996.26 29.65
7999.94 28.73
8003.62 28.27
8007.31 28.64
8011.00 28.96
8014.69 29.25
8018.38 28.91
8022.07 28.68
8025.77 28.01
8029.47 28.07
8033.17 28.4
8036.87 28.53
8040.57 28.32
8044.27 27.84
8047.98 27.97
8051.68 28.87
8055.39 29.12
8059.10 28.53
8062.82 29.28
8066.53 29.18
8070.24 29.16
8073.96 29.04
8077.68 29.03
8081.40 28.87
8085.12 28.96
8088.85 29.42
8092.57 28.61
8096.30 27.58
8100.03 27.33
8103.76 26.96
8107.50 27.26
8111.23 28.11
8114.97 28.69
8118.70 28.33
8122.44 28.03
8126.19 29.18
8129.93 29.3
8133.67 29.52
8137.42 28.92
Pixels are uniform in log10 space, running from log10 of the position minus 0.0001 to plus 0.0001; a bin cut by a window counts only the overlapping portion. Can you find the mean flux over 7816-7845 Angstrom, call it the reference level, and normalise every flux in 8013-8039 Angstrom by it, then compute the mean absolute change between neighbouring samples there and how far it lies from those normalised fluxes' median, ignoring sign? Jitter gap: 0.960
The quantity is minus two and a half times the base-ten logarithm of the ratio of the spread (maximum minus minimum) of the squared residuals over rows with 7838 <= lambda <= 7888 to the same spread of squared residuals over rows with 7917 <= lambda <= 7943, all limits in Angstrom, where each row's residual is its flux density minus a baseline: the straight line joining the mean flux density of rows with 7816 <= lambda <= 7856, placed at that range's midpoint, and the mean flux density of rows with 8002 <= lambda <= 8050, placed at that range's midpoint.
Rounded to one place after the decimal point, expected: 3.3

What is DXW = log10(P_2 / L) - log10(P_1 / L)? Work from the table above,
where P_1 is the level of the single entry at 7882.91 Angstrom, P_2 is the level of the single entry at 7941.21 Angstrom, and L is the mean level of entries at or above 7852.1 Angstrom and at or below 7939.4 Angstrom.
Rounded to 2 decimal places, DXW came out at -0.12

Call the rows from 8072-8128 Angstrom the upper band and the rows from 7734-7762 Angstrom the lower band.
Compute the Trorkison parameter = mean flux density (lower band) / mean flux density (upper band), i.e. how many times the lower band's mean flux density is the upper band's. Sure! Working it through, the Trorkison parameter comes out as 1.012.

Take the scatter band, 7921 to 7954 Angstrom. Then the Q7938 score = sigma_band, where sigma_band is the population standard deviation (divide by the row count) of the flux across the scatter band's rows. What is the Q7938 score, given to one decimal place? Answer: 2.7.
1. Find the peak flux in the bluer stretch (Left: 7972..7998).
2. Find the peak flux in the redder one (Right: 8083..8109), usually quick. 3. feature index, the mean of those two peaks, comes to 29.5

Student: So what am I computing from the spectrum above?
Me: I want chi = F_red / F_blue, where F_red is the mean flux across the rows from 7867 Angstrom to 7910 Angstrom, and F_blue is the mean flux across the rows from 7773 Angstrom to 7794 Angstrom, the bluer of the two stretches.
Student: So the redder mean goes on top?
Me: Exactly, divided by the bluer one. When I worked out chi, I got 0.98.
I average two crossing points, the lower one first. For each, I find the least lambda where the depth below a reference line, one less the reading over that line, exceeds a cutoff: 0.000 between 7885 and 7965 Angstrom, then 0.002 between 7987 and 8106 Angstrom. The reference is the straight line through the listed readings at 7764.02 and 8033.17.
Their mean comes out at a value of 7937.7 Angstrom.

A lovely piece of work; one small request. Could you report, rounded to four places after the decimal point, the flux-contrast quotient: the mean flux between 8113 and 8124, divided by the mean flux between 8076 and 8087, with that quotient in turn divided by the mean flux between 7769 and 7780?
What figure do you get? 0.0340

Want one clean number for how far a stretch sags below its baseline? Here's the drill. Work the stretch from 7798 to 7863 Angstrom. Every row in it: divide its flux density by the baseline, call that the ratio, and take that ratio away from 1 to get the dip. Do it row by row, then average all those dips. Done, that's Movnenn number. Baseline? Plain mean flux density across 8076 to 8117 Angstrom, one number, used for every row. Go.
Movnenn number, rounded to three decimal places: -0.039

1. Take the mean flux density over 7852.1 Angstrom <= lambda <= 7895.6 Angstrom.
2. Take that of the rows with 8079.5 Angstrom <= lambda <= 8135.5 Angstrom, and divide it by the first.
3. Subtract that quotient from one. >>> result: 0.034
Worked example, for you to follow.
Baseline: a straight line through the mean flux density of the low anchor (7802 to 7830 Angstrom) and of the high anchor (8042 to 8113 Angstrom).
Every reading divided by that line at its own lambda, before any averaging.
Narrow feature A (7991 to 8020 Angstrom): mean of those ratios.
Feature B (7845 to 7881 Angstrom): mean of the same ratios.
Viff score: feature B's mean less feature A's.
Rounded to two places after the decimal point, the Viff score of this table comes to 0.02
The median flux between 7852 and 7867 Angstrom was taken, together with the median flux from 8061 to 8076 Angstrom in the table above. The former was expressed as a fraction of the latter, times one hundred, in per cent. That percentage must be 102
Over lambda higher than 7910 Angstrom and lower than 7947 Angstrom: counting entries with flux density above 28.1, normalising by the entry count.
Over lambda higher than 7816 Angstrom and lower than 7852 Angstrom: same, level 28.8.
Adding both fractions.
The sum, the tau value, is 1.0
